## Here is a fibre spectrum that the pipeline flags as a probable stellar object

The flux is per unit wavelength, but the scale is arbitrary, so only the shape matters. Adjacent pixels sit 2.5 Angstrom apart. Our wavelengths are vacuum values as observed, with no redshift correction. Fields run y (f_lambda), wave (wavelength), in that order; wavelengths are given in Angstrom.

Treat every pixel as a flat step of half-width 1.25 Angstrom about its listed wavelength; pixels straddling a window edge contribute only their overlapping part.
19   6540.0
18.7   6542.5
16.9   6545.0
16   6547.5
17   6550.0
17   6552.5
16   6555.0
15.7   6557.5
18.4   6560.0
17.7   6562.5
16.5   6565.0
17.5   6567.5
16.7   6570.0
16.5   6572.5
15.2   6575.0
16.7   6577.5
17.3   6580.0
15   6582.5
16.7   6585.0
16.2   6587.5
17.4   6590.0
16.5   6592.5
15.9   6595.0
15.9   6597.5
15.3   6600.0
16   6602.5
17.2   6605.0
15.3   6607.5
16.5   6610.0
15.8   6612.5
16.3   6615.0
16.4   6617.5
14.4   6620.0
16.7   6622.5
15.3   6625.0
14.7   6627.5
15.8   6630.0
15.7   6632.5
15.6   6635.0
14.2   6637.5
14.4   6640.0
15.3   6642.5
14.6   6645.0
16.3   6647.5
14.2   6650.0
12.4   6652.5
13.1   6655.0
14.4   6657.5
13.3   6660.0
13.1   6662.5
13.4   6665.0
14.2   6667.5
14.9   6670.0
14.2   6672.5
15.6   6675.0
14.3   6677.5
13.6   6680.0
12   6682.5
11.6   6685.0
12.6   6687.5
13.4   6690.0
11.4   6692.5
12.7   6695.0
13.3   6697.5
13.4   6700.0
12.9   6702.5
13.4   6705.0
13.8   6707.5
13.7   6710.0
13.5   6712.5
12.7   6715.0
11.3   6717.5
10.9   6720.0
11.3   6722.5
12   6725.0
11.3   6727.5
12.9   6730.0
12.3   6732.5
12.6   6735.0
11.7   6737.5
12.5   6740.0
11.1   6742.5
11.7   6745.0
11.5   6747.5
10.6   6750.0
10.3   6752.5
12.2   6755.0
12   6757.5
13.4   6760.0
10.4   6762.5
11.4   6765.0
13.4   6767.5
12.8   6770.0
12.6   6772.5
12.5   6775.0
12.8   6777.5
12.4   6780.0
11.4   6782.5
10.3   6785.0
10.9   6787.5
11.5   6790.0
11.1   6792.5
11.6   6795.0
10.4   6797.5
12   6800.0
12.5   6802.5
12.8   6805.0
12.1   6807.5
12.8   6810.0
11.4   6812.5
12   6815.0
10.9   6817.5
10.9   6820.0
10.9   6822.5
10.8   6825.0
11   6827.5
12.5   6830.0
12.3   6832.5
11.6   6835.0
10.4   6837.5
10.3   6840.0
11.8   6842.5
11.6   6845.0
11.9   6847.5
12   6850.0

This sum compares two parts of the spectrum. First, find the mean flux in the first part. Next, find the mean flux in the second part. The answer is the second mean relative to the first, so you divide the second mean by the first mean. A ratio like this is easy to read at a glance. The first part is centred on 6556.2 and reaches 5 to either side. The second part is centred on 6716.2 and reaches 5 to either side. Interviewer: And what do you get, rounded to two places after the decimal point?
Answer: 0.72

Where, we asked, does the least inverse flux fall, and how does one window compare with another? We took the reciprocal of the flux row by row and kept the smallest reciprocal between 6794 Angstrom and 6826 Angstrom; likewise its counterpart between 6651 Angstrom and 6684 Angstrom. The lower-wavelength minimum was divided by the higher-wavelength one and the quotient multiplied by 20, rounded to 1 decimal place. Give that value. 16.4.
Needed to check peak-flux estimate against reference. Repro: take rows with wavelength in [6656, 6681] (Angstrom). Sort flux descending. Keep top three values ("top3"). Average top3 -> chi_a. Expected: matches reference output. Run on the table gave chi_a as 15.0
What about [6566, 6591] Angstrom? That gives 17.4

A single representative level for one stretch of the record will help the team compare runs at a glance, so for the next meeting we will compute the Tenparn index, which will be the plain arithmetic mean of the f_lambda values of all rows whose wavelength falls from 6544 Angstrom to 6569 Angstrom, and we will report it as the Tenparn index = 16.9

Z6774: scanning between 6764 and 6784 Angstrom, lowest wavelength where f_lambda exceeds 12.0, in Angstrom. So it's 6767.5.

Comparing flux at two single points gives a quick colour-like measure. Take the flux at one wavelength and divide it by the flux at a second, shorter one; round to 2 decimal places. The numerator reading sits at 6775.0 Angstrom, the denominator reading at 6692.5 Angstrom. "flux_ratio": 1.10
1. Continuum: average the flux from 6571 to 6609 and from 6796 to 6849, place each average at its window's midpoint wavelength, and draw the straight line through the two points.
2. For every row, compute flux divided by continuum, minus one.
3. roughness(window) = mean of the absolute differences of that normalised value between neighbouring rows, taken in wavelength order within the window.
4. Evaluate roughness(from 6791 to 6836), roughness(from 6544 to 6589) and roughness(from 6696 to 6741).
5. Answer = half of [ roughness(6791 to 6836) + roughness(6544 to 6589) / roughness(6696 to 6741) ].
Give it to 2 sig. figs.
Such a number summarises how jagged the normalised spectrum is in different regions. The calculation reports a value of 0.72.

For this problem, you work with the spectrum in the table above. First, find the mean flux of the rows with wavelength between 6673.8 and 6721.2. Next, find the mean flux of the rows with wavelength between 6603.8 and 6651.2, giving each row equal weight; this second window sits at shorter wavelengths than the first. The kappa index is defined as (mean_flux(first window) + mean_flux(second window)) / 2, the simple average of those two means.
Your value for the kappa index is 14.2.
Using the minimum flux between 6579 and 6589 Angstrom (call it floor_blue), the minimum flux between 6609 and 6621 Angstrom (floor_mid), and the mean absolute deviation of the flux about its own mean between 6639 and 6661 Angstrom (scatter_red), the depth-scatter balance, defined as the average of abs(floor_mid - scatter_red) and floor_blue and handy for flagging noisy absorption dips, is 14.3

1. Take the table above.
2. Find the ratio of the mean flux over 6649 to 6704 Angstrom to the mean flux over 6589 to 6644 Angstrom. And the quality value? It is 0.85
